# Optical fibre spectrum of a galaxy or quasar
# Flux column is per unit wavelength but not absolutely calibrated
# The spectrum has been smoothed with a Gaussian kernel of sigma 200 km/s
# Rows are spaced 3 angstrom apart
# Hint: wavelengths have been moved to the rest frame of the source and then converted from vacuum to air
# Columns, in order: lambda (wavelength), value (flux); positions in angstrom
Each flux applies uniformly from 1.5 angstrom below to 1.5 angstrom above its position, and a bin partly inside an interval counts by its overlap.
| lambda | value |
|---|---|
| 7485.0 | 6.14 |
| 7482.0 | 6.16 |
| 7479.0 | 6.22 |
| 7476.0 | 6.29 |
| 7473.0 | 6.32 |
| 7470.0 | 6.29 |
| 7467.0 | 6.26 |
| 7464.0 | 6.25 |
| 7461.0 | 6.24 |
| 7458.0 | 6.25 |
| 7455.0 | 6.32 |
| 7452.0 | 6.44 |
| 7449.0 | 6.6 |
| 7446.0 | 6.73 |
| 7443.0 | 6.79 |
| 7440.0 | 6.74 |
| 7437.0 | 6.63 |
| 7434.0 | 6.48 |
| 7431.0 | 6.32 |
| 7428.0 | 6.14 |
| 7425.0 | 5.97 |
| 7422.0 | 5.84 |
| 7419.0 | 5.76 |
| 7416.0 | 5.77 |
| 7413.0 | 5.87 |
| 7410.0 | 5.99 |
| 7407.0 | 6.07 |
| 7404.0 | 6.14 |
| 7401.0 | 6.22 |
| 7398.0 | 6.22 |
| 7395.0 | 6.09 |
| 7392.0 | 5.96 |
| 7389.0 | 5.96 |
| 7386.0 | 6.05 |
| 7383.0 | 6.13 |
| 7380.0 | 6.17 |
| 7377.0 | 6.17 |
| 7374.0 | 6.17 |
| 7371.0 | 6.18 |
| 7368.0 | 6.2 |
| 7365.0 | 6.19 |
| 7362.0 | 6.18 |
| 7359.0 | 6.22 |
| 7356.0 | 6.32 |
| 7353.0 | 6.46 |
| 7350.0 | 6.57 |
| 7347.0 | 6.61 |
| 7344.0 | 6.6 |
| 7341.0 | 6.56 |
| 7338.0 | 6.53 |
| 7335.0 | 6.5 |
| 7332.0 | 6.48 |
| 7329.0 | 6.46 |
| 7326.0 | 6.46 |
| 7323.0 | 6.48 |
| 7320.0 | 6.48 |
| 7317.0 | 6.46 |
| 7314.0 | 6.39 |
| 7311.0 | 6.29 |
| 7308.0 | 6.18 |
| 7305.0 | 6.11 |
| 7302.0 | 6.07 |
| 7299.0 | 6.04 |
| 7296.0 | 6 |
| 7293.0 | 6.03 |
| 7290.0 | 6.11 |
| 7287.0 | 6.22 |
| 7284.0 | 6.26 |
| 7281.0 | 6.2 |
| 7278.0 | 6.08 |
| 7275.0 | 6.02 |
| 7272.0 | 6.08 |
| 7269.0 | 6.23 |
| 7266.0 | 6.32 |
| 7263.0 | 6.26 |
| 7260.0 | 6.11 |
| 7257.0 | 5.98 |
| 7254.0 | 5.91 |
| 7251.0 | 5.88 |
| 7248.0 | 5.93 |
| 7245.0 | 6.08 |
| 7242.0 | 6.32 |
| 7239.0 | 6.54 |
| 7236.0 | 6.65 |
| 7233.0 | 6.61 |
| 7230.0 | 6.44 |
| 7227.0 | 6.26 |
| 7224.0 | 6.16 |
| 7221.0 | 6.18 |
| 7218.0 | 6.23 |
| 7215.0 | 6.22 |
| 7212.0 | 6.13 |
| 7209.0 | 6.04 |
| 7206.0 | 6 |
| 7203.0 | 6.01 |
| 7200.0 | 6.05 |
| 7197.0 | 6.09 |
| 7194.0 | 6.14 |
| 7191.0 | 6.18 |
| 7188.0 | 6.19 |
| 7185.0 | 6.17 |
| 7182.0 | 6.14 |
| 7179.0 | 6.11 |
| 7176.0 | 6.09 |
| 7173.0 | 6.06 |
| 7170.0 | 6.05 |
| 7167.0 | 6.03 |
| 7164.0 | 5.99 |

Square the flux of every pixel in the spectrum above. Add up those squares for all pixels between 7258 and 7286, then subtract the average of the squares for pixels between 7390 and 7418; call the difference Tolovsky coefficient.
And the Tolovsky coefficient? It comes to 307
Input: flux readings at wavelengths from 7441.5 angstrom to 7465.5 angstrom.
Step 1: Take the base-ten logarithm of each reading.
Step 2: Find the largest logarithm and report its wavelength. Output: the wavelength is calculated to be 7443.0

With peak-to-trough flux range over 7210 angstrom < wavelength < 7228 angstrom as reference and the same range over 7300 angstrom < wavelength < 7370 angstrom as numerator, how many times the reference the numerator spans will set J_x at 4.2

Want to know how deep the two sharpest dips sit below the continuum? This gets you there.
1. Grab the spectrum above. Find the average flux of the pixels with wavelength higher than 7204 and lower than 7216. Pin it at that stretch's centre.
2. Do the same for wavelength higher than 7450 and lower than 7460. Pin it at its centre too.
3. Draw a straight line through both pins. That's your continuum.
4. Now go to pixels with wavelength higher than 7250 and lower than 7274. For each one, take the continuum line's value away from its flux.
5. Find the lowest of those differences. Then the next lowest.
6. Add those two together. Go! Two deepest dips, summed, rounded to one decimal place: -0.5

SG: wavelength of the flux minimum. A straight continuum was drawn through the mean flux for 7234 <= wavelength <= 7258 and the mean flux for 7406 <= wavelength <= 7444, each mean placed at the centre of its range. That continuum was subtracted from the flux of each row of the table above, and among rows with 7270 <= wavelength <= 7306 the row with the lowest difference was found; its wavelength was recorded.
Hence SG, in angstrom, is 7296.0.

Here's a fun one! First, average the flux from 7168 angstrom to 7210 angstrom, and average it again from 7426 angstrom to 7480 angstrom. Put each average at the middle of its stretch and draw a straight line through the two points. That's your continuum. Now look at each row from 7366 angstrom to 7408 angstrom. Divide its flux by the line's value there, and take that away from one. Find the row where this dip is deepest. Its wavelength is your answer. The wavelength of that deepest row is 7392.0 angstrom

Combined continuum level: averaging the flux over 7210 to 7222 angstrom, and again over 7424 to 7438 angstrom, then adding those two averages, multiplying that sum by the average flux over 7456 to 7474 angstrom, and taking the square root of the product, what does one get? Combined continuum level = 8.85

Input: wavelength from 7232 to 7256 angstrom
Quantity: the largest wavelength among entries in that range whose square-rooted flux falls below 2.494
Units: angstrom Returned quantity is 7254.0 angstrom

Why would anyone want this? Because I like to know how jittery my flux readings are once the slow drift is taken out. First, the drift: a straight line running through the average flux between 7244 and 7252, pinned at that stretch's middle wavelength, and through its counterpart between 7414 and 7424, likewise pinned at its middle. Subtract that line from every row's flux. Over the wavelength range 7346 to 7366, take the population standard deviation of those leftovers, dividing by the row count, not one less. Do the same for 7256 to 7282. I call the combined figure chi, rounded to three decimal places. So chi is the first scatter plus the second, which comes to 0.272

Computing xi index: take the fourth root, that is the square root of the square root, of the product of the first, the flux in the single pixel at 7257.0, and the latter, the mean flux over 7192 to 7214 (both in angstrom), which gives 2.45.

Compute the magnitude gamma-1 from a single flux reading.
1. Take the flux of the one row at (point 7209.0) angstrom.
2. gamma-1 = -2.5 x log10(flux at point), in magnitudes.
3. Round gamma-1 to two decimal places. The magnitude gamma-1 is -1.95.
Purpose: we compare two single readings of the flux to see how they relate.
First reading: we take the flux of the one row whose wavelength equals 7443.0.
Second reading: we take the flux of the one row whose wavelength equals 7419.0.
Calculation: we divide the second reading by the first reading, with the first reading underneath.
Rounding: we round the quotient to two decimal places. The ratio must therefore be 0.85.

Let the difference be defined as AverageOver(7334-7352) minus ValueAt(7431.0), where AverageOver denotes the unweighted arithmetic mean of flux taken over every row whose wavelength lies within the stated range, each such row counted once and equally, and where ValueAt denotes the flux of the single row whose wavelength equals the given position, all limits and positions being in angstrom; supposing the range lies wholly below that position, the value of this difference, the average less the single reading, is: 0.24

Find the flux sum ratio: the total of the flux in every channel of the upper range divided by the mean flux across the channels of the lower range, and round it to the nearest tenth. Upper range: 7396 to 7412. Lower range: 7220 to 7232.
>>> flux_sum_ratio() 4.9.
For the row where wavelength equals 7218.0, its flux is 6.23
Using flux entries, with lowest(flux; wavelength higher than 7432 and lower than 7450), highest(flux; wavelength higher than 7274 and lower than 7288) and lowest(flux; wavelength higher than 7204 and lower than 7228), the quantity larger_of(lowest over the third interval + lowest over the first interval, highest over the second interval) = 12.5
